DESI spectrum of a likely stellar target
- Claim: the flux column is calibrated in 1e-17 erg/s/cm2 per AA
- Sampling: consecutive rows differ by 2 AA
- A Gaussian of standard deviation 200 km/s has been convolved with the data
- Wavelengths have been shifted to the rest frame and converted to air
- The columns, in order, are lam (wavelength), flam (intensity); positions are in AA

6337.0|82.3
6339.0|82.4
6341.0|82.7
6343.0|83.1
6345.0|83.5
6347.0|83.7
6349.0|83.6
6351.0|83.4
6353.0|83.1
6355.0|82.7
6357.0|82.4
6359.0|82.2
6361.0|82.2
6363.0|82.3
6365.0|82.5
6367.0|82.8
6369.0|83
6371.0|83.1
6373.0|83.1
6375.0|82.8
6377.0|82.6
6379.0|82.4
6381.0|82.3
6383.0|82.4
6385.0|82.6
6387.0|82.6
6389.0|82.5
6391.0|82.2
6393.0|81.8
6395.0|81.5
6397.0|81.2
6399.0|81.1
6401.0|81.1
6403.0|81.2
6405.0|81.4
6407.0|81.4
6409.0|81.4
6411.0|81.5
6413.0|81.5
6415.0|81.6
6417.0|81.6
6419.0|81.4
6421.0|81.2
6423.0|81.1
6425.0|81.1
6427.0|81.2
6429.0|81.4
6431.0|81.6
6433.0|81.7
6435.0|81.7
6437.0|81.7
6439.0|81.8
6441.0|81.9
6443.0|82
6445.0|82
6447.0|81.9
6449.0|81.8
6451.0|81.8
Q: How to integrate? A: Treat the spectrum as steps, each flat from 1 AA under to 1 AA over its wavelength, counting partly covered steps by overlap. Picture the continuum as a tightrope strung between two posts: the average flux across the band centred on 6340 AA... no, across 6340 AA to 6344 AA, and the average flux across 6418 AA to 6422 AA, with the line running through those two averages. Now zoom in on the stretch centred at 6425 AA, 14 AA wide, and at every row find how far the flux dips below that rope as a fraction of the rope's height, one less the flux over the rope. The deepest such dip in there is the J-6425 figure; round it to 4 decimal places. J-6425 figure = 0.0017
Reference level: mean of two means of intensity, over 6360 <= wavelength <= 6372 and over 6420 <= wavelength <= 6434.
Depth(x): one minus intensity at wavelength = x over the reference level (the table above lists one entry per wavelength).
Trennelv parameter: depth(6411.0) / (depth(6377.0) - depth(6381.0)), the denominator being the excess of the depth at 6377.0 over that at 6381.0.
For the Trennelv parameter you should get -1.6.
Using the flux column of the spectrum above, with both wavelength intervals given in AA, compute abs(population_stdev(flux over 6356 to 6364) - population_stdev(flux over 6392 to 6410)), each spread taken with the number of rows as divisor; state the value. 0.13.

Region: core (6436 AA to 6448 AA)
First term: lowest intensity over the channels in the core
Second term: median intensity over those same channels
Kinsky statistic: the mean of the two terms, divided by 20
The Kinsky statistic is 4.09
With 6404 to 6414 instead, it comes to 4.07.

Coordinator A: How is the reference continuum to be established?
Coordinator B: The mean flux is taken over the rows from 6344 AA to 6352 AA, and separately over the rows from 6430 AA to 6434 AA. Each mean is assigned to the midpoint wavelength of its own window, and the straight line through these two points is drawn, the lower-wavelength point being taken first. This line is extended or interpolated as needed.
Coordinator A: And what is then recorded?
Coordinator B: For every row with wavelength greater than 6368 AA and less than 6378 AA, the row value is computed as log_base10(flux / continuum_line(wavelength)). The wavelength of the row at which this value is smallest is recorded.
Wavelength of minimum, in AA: 6377.0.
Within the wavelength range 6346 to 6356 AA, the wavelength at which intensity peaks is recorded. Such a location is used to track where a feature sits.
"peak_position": 6347.0 AA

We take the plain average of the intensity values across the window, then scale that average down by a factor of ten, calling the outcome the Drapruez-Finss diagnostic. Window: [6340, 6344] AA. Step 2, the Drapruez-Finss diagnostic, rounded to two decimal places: 8.29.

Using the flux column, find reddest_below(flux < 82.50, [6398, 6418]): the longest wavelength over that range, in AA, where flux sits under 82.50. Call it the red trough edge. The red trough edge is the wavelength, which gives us 6417.0 AA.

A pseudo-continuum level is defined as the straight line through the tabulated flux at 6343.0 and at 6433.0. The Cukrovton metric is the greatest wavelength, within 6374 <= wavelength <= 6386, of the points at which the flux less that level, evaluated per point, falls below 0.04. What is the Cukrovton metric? 6383.0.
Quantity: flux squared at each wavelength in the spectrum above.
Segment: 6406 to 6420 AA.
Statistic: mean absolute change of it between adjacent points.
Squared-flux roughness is 11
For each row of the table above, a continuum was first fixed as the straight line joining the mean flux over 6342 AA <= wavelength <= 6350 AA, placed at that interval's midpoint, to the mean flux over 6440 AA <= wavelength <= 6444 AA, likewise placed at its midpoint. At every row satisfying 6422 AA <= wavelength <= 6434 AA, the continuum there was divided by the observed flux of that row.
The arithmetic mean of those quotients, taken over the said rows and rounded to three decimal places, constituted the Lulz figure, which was 1.010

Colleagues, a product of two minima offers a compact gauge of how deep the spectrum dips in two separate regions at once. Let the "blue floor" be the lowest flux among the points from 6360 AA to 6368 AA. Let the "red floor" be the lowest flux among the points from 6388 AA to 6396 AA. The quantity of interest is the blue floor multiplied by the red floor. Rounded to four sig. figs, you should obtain 6699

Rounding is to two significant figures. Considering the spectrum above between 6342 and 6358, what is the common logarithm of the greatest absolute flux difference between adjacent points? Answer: -0.40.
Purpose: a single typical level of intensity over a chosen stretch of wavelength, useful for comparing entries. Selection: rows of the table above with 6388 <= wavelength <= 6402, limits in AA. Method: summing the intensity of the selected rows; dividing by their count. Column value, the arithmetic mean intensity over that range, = 81.6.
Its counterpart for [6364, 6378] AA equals 82.8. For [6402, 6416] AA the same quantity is 81.4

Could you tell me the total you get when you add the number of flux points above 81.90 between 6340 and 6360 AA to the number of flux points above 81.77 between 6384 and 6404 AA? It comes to 15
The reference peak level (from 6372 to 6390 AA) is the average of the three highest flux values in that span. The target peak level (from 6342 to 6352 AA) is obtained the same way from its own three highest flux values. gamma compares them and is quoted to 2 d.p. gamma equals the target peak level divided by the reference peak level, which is 1.01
